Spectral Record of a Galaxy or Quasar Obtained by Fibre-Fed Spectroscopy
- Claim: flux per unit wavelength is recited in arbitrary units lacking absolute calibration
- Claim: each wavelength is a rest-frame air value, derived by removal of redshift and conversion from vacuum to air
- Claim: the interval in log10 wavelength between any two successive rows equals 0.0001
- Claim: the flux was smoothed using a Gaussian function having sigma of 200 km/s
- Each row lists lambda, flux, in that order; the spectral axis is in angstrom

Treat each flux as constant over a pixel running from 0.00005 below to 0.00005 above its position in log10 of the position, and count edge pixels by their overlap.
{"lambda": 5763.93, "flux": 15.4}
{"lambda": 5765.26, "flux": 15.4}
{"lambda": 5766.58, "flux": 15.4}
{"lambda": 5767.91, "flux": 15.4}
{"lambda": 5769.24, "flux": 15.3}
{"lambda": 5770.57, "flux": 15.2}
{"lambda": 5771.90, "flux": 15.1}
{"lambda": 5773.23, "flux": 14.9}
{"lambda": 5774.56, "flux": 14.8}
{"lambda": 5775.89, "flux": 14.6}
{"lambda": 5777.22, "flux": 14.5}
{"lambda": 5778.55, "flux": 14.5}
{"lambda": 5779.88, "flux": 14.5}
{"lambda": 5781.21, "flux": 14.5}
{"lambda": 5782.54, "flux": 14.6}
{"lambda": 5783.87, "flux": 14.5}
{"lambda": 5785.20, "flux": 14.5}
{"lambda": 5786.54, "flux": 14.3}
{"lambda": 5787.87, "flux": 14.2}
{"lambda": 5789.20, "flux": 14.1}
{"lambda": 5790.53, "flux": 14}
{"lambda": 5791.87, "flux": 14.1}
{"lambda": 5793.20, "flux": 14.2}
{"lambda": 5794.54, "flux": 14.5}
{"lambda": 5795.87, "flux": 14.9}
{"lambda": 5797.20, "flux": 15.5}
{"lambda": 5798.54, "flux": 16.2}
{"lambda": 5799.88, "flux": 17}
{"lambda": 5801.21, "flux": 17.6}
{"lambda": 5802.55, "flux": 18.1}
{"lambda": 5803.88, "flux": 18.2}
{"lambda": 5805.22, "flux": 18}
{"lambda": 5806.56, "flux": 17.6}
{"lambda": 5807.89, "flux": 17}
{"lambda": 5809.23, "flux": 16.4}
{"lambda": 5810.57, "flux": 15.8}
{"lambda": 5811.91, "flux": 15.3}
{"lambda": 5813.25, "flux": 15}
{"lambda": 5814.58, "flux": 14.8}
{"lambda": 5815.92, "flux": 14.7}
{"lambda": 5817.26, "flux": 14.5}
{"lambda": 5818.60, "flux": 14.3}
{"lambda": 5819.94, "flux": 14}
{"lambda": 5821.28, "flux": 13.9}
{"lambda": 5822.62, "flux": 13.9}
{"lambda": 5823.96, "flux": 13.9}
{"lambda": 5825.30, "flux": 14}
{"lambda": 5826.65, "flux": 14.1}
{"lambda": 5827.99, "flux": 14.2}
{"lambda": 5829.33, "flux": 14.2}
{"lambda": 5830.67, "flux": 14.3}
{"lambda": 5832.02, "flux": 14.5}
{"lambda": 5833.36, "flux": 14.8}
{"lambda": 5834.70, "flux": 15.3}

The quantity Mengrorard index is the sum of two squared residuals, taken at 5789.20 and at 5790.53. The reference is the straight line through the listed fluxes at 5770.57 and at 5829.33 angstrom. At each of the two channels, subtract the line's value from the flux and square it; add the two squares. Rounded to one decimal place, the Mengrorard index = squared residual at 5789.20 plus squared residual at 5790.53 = 1.4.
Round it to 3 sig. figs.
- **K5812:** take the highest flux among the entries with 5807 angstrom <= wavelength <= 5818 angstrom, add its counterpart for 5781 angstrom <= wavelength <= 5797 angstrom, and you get 31.9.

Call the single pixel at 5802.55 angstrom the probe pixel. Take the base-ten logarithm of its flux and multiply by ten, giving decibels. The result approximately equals 12.58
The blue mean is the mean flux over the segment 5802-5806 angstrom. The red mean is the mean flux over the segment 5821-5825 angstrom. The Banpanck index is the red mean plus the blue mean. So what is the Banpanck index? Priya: 32.00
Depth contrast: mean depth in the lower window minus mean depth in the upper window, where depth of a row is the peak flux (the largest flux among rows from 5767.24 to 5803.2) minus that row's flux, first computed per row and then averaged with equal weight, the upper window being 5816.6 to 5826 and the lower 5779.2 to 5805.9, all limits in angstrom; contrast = -1.3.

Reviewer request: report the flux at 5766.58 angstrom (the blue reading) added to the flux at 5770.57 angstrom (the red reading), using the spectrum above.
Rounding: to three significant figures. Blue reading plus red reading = 30.6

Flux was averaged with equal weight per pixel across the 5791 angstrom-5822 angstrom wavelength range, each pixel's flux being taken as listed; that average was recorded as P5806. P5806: 15.7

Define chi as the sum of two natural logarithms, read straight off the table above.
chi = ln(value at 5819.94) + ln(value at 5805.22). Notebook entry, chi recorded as 5.53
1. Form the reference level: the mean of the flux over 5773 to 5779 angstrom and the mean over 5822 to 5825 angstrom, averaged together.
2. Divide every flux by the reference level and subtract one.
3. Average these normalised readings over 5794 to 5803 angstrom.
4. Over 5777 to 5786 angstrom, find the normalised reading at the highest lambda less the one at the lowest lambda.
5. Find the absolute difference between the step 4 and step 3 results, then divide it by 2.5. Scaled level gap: 0.055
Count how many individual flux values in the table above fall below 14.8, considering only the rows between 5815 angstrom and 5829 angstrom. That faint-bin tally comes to 10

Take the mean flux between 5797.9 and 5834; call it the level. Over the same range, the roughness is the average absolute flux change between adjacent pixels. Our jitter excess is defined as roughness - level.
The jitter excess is -15.1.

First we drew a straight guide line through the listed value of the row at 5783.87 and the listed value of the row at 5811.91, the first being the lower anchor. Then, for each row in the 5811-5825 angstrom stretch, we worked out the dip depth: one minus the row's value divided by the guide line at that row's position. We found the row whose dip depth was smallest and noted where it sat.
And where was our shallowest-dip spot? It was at 5811.91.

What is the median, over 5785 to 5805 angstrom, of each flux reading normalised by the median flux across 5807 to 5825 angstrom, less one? -0.014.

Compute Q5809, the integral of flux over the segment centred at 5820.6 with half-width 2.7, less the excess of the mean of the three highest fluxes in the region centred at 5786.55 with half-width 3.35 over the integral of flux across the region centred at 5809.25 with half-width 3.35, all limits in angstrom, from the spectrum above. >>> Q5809 171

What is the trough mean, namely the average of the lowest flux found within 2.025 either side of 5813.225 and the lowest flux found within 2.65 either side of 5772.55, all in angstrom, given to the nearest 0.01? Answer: 14.80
